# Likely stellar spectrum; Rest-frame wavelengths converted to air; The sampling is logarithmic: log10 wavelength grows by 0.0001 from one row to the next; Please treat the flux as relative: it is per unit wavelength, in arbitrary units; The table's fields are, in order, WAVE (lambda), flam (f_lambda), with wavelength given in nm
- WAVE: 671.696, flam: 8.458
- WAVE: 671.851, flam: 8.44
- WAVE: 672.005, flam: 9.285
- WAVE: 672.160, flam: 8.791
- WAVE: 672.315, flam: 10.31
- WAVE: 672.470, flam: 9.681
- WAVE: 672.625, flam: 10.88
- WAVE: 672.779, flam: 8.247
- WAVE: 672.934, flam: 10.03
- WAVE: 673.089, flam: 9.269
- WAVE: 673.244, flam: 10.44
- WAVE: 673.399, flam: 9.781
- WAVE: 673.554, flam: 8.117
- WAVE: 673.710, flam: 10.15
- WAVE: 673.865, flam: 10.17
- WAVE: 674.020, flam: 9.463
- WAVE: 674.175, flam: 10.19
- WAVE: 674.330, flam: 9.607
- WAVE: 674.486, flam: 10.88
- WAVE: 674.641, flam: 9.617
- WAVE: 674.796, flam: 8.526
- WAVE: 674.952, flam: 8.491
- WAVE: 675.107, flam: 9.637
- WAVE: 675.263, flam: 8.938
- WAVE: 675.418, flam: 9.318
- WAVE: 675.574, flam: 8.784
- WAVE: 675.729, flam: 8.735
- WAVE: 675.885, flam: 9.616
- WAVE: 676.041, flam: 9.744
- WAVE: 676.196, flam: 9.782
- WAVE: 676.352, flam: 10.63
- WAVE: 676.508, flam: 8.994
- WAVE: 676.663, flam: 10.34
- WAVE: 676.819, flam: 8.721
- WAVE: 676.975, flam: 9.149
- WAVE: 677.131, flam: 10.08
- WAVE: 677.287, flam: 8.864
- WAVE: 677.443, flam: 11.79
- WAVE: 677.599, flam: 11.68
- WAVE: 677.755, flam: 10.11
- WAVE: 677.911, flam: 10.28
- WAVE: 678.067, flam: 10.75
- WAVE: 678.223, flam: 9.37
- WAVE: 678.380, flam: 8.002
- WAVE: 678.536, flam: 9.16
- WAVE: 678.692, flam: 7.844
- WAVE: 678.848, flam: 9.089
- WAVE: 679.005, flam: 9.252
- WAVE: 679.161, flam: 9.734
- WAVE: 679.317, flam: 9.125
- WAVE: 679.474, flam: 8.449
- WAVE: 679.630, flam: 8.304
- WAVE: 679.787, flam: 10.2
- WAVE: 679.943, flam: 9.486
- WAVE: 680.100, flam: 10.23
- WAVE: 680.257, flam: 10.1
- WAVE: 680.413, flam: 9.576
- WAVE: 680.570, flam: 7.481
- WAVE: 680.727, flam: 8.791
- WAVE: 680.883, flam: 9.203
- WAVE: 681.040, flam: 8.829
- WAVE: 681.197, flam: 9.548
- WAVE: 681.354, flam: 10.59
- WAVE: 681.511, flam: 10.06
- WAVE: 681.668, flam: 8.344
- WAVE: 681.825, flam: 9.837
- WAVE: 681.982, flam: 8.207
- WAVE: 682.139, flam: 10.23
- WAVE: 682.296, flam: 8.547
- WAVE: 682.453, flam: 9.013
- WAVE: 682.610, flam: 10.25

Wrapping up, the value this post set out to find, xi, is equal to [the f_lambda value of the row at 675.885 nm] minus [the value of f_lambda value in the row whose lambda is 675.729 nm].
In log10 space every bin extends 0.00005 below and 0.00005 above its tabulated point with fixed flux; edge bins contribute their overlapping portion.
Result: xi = 0.9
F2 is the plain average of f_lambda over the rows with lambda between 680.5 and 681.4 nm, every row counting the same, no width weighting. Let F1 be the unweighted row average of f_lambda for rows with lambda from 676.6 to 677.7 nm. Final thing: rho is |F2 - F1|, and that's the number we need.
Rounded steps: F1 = 10.1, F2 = 9.1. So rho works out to 1.02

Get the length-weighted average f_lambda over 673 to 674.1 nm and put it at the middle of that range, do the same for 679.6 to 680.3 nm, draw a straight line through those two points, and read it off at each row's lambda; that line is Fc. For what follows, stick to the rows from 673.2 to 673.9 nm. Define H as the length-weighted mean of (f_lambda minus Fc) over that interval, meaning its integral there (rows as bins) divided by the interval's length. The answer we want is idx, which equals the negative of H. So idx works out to 0.0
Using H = 0.04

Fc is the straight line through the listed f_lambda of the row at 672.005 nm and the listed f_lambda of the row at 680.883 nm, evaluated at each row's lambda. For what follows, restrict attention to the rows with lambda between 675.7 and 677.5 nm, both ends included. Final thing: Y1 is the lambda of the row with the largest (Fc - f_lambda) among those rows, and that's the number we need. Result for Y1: 676.819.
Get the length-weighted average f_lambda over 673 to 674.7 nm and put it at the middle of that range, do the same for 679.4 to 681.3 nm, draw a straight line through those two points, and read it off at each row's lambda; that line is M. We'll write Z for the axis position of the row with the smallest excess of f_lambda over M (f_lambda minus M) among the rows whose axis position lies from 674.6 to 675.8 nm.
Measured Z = 674.952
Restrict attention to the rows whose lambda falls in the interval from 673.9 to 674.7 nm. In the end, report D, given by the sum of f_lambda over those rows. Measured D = 49.8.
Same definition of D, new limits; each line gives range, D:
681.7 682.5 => 45.8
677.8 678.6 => 47.6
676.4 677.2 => 47.3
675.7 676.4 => 48.5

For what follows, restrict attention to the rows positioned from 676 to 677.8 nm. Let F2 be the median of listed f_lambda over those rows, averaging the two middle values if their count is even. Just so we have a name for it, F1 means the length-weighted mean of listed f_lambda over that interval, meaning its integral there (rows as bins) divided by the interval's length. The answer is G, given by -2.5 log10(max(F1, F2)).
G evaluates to -2.500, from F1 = 10.00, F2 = 9.9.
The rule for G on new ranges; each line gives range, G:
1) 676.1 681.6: -2.448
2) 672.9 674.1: -2.490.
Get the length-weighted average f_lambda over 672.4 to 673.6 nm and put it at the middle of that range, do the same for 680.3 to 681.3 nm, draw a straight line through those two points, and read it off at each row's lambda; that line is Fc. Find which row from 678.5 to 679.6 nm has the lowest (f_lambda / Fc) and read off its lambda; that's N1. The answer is 678.692 nm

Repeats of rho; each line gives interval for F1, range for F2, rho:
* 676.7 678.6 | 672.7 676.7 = 0.31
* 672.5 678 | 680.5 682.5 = 0.56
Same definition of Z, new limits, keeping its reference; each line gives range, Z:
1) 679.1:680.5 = 679.630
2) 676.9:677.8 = 677.287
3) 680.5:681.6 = 680.570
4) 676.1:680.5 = 678.692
